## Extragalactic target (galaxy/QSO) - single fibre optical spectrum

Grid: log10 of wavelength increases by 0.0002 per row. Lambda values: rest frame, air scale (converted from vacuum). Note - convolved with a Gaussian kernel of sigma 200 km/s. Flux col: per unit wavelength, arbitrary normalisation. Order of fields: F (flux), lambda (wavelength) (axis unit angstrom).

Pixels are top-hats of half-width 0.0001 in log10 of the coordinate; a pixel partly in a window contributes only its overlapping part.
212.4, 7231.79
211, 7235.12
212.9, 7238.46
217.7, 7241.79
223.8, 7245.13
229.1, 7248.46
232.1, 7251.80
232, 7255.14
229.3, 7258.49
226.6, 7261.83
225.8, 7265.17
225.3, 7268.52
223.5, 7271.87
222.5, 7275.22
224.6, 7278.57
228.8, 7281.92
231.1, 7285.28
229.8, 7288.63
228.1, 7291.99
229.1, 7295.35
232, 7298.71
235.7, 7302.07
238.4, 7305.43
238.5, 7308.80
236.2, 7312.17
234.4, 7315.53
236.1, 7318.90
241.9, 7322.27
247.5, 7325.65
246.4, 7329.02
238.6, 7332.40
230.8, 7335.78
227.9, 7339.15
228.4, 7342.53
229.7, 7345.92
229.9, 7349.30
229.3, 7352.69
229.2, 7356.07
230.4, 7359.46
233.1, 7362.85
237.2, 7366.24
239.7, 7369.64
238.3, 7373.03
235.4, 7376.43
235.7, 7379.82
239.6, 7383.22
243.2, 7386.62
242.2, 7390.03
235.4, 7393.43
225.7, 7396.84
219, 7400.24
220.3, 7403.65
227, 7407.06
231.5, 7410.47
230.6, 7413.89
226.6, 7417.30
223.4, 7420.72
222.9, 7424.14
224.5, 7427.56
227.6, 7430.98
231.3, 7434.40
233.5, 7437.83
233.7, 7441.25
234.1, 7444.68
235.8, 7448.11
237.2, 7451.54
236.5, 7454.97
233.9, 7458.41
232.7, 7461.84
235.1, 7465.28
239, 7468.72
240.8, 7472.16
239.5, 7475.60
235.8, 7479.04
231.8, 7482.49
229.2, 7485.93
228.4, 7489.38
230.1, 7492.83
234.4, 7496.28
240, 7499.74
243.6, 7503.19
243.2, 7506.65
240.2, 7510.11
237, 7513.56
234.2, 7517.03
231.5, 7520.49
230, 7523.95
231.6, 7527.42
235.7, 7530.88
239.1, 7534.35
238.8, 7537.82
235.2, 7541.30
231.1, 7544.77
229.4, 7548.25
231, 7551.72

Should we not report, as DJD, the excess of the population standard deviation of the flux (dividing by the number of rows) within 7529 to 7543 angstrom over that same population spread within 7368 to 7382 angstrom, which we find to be 0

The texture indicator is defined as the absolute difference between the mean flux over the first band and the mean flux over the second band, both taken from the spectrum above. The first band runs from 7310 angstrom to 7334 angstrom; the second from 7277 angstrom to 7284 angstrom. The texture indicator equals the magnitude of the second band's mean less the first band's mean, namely 13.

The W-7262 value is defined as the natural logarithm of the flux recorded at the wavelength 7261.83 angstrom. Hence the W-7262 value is 5.42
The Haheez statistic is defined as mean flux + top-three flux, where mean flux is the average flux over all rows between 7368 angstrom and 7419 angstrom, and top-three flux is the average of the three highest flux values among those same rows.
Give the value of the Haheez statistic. 474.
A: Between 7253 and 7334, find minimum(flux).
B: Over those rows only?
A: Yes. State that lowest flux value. 222.5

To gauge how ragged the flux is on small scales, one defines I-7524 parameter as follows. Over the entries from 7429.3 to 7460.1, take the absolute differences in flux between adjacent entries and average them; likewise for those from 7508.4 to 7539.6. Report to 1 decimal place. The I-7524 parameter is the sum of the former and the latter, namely 4.1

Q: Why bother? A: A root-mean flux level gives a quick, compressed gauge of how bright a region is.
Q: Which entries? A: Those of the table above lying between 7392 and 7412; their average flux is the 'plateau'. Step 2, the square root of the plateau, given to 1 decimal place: 15.0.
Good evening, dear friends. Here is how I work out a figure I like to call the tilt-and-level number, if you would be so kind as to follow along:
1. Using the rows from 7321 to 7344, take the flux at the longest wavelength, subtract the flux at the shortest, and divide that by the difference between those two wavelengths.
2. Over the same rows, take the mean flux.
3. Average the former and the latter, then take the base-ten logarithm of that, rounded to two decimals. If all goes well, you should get 2.07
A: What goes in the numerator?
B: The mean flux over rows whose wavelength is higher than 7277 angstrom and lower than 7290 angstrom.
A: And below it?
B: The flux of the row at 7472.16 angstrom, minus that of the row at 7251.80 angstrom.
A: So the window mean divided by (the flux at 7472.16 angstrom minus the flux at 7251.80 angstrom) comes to 26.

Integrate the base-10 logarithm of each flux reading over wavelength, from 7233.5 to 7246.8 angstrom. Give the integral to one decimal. 31.1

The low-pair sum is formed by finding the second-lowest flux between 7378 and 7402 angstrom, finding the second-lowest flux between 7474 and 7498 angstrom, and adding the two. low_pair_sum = 455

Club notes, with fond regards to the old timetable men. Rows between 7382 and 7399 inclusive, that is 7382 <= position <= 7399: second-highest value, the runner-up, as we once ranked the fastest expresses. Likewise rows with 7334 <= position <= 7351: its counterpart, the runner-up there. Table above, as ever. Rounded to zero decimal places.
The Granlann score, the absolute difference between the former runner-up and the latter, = 12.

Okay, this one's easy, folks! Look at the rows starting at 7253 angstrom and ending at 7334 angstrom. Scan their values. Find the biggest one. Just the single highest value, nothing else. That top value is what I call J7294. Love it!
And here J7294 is 247.5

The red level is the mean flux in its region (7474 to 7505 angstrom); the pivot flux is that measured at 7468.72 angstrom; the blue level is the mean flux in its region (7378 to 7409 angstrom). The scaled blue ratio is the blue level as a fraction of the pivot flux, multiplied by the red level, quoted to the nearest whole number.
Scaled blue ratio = 228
